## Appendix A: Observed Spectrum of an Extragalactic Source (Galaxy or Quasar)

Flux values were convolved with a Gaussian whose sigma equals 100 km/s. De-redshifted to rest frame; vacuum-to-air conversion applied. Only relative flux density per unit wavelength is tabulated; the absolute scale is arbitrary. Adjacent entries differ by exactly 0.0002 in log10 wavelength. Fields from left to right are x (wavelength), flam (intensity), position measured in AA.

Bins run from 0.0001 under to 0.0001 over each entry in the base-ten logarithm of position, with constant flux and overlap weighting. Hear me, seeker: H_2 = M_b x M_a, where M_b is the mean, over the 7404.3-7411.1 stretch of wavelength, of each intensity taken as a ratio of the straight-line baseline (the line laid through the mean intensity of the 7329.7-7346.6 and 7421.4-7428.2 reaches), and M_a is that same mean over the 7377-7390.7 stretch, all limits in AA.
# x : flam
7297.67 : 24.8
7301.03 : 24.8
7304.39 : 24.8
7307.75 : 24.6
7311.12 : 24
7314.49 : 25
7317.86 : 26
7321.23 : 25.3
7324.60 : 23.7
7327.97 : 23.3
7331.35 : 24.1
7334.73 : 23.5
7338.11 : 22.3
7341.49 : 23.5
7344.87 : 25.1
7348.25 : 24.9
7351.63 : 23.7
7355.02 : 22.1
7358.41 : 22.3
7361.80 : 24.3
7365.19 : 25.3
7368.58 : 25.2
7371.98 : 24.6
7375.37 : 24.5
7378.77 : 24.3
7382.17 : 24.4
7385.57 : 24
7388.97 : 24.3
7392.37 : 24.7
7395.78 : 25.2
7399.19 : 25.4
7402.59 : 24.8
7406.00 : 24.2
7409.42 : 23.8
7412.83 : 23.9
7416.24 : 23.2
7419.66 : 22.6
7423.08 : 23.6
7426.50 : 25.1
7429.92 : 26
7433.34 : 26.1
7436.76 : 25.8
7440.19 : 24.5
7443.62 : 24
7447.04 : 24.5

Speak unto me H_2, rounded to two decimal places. 1.00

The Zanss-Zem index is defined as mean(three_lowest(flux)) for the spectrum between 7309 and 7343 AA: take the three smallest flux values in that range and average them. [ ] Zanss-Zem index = 23.0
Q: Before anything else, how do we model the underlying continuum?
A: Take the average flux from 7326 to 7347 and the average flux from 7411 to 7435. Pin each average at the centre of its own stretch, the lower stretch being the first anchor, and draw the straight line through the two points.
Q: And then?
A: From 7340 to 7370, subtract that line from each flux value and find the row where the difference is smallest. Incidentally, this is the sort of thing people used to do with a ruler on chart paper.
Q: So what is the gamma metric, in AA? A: 7355.02 AA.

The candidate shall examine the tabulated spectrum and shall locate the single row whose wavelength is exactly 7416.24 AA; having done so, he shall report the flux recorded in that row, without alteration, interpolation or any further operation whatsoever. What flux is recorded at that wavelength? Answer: 23.2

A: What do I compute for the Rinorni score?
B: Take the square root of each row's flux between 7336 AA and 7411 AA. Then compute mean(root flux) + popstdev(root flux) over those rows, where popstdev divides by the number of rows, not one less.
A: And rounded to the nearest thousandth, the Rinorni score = 5.017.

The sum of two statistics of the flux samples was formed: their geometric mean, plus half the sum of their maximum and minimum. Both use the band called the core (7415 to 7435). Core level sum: 48.7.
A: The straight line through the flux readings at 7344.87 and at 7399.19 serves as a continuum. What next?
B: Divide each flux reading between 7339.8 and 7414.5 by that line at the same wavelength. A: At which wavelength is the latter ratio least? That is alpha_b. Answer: 7355.02 AA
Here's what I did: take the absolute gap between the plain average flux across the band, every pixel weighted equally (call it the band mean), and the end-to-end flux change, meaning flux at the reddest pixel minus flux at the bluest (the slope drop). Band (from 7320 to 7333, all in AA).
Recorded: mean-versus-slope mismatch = 25.3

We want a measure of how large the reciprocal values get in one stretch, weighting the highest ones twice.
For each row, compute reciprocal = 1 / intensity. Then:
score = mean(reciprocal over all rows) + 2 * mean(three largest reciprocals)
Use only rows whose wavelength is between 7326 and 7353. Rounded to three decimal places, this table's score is 0.129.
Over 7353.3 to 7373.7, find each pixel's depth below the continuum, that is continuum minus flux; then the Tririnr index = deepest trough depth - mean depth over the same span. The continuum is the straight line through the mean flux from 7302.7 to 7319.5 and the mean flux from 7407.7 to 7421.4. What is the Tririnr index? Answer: 1.99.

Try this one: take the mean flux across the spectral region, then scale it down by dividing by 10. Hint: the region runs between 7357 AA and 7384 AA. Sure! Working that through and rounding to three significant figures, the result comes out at 2.44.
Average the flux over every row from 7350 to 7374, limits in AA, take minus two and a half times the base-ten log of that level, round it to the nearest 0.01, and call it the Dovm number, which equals -3.45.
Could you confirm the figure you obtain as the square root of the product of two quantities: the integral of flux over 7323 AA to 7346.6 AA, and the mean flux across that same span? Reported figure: 115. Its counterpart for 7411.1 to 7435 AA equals 119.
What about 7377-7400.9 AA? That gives 120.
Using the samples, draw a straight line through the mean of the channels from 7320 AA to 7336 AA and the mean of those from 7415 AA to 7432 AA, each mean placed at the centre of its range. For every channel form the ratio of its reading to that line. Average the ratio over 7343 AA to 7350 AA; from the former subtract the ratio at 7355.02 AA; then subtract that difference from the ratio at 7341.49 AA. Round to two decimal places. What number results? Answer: 0.86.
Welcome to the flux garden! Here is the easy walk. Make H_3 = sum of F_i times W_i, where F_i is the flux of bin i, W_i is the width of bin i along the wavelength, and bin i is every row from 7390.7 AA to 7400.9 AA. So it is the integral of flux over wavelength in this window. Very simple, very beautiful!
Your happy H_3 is 256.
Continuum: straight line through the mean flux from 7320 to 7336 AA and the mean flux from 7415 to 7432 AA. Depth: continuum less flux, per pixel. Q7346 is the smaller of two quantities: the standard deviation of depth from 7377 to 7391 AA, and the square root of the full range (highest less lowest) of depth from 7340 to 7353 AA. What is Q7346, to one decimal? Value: 0.2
